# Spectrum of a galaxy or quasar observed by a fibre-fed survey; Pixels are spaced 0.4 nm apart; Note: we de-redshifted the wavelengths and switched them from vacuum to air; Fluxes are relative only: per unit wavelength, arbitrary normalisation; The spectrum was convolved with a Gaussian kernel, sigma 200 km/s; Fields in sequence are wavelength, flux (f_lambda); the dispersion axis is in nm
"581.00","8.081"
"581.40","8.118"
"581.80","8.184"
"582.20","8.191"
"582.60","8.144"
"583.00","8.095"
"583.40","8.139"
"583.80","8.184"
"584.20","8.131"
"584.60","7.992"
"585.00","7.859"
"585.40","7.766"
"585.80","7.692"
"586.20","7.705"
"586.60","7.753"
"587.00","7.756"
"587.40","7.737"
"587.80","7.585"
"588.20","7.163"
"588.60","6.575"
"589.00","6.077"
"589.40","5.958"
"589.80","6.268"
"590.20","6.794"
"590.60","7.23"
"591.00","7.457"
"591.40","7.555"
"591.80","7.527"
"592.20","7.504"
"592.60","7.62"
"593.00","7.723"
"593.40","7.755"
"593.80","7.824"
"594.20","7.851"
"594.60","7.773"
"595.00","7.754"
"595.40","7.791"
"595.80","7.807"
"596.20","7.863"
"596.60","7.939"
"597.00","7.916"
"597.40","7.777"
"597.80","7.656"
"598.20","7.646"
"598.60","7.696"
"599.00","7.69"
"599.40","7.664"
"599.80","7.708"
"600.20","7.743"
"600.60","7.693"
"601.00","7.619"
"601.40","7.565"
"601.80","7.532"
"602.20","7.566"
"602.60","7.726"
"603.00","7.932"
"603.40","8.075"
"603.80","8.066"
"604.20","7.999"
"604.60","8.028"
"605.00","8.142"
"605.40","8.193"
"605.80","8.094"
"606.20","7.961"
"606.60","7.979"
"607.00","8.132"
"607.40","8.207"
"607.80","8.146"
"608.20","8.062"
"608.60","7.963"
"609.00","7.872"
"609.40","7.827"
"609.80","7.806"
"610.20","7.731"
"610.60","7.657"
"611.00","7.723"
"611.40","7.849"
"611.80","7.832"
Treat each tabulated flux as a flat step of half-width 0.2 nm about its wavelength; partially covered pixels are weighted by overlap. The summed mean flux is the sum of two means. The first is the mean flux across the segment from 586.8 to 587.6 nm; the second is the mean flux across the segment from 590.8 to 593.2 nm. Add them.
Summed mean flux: 15.3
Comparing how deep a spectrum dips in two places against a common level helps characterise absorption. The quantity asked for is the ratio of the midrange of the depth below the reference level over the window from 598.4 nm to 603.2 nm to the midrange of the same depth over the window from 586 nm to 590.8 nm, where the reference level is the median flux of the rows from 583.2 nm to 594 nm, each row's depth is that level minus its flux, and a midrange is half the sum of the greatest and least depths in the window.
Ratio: 0.0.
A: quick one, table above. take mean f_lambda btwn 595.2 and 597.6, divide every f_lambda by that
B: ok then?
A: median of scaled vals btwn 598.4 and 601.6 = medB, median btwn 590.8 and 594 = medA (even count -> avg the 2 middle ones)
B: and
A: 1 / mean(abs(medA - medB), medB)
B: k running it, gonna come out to 2.01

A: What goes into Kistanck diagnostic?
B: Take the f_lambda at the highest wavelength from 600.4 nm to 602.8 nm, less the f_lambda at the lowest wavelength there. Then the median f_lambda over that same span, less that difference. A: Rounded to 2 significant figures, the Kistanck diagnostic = 7.6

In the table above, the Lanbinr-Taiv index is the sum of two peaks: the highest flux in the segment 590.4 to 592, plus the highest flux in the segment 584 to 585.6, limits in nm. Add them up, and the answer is 15.7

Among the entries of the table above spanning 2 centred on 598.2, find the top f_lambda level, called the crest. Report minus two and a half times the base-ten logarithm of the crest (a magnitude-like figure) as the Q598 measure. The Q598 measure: -2.23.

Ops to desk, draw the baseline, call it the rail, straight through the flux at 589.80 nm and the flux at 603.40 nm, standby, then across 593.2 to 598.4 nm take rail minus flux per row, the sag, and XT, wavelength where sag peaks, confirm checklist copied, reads 598.20 nm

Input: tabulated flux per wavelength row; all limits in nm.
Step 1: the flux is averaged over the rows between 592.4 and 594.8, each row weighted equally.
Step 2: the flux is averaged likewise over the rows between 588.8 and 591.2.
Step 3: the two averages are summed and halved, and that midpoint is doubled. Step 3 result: 14.4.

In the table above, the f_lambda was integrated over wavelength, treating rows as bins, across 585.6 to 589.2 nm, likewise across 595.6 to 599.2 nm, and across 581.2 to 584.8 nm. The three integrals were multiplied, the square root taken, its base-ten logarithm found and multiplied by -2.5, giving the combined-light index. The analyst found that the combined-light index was -5.42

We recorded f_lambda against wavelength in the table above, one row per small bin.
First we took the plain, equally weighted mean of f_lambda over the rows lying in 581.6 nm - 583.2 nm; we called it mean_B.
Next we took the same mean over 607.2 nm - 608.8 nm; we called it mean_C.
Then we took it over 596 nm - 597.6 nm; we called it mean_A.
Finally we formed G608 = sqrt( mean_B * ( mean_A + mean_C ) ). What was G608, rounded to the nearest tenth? 11.4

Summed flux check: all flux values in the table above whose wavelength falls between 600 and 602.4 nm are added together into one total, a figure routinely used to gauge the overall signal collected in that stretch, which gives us 45.7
